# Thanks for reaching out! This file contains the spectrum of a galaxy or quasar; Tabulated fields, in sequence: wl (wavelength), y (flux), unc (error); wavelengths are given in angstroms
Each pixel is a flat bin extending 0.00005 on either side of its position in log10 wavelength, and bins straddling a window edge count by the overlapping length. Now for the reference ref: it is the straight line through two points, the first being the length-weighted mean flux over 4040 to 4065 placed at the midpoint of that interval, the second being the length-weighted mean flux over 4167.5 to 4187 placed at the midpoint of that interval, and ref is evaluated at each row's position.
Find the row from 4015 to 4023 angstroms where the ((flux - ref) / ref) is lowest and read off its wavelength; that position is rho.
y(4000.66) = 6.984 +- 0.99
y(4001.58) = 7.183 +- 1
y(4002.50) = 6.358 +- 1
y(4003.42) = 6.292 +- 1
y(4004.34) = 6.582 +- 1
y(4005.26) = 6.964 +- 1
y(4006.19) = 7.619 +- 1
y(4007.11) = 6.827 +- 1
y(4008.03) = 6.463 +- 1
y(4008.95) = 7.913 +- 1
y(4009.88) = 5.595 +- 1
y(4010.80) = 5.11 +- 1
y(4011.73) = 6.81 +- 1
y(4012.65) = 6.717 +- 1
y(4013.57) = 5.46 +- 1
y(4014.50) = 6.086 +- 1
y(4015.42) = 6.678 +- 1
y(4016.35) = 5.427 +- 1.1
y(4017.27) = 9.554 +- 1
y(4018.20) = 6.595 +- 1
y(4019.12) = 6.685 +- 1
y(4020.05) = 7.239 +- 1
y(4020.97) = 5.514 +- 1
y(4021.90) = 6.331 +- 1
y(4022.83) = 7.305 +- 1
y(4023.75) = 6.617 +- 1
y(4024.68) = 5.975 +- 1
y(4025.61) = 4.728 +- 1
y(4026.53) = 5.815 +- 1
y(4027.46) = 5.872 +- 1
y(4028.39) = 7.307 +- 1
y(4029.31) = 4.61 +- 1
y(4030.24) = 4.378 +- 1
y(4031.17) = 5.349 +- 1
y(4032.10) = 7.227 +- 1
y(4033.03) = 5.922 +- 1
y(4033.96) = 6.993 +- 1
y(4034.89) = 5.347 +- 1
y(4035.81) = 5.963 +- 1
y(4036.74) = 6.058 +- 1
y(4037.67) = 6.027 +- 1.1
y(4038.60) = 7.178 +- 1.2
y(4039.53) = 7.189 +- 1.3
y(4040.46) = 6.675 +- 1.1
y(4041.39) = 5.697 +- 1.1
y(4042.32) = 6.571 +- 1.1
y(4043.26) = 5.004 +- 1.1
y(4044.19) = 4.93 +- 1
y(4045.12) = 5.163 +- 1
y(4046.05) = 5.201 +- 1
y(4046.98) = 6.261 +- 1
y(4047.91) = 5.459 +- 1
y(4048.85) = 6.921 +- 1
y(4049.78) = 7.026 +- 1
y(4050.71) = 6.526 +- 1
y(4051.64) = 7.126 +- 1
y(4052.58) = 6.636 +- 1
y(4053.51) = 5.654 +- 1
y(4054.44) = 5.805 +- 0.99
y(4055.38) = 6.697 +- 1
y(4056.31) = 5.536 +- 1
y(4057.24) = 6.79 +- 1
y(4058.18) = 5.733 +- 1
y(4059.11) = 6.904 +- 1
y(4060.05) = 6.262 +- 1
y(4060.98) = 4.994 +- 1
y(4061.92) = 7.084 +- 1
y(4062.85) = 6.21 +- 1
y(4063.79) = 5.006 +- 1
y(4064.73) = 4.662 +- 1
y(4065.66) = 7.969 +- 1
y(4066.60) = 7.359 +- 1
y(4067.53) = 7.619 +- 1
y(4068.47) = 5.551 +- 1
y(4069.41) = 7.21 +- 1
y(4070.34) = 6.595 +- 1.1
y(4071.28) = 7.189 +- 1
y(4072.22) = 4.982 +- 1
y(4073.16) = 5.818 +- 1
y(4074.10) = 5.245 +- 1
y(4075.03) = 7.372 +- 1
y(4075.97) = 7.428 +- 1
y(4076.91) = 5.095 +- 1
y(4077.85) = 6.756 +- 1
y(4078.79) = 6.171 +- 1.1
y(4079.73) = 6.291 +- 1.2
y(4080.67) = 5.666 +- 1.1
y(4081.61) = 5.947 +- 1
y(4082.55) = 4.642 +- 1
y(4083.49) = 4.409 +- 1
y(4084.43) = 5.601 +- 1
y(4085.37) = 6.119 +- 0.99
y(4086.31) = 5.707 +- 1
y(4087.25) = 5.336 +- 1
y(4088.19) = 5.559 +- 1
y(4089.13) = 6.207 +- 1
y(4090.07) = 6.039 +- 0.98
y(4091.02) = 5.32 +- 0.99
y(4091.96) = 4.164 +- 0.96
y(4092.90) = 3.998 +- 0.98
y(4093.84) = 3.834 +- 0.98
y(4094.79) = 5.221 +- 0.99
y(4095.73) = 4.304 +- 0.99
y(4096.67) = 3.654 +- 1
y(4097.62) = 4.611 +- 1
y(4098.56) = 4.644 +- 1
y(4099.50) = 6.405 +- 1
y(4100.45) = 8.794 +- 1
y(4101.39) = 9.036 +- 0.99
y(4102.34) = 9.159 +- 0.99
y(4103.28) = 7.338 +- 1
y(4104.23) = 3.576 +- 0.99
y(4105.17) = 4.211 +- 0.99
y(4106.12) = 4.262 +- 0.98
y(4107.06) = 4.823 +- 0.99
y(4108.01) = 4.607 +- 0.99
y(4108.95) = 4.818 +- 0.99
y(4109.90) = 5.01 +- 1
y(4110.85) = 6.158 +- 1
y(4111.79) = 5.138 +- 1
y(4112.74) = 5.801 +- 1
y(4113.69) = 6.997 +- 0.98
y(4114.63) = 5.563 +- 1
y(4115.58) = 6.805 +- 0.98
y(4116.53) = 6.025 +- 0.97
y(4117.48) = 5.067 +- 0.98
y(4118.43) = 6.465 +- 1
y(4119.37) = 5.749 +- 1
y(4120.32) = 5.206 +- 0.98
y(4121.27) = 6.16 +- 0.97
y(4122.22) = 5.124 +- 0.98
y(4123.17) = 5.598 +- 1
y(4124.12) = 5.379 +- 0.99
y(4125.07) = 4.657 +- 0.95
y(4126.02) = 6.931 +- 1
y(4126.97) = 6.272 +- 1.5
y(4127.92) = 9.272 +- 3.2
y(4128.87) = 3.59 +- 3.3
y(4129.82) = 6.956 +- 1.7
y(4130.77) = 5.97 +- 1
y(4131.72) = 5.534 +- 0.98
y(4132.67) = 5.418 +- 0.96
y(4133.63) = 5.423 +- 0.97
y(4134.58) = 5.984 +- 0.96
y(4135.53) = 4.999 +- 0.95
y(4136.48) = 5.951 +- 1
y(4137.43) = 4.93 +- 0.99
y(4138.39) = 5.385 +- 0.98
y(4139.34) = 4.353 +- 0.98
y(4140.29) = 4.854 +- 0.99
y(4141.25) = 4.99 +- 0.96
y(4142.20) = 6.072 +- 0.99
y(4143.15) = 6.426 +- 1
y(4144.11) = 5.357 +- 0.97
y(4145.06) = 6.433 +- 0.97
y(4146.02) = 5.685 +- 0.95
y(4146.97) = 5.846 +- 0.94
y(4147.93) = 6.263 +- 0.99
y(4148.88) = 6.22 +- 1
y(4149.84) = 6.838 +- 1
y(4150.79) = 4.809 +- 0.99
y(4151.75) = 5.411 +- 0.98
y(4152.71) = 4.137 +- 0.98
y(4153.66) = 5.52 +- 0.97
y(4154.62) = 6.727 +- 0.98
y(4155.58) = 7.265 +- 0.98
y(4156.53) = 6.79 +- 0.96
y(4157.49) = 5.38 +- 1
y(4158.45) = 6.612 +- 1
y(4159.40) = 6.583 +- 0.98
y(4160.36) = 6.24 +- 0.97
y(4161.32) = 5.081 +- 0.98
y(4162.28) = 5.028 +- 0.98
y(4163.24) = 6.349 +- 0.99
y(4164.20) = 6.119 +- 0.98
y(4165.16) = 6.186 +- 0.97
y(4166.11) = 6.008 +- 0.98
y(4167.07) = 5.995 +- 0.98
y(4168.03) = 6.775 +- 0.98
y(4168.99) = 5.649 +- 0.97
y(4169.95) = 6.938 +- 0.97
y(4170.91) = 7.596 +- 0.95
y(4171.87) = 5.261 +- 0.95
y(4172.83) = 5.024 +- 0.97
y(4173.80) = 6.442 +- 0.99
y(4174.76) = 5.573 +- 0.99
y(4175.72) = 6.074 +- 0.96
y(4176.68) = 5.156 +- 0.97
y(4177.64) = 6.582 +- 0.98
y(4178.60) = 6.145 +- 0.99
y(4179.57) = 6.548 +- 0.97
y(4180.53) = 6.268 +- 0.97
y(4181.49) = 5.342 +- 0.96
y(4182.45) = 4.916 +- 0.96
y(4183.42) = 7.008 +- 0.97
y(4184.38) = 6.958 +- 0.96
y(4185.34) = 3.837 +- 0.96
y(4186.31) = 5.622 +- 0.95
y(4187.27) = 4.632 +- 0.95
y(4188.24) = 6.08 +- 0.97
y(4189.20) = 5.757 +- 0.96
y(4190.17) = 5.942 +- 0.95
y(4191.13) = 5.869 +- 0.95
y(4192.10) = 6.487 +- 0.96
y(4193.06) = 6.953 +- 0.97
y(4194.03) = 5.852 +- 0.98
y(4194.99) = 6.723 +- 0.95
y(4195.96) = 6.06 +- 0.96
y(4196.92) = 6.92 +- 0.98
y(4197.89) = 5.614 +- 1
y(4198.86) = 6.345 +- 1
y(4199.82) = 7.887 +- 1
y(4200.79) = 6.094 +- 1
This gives 4016.35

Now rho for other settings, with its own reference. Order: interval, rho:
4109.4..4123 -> 4109.90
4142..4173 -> 4152.71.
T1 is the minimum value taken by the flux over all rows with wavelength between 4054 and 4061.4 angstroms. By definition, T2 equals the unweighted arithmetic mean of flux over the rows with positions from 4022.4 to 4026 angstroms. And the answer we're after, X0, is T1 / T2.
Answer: 0.81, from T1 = 4.994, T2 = 6.2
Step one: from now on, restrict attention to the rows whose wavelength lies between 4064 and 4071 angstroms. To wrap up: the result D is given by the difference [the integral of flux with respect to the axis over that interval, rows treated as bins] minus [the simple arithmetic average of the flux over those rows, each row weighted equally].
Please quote 40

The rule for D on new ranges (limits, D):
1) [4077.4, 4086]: 44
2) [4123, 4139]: 87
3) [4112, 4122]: 53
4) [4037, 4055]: 105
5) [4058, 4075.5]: 104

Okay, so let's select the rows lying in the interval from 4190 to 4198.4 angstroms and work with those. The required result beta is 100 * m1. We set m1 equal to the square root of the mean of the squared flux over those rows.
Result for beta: 629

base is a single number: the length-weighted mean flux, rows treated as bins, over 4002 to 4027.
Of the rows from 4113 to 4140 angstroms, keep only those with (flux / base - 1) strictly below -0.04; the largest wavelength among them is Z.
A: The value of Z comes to 4139.34 angstroms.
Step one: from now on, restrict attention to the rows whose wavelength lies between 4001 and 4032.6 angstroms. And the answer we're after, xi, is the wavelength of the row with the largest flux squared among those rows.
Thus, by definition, 4017.27 angstroms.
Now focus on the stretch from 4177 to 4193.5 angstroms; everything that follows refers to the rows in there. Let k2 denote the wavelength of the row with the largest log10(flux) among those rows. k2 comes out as 4183.42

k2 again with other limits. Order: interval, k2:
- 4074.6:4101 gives 4100.45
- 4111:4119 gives 4113.69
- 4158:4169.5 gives 4168.03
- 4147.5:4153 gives 4149.84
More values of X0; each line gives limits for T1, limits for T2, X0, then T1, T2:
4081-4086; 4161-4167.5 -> 0.76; 4.409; 5.8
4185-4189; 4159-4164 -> 0.66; 3.837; 5.9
